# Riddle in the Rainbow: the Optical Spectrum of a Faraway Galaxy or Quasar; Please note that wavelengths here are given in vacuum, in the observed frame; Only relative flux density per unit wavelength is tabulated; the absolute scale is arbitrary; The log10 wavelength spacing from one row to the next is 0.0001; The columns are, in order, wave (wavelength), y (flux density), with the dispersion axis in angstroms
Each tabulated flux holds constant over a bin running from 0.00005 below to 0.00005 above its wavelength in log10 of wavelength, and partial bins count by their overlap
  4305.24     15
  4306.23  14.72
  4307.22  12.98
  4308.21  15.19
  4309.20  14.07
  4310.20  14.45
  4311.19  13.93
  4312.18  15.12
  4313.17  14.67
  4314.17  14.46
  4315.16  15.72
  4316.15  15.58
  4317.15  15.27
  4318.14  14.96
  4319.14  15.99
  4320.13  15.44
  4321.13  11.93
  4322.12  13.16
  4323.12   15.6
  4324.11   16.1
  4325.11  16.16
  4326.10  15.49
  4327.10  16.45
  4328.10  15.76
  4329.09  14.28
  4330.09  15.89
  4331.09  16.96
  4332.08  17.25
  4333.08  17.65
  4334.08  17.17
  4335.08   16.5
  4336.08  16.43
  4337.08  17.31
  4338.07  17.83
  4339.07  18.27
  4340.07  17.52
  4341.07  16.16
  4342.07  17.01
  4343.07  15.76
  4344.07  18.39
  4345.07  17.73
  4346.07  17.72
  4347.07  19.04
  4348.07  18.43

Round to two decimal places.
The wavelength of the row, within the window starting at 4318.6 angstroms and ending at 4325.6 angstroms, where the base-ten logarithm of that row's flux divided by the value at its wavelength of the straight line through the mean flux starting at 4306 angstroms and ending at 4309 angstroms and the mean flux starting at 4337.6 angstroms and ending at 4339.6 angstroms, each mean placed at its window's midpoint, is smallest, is 4321.13 angstroms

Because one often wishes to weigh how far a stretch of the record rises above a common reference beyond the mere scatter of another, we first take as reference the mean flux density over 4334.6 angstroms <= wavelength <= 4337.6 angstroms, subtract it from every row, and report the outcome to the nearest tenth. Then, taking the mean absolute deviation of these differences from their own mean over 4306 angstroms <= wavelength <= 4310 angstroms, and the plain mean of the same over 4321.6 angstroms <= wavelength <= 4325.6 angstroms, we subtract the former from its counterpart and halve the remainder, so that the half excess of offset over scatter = -1.1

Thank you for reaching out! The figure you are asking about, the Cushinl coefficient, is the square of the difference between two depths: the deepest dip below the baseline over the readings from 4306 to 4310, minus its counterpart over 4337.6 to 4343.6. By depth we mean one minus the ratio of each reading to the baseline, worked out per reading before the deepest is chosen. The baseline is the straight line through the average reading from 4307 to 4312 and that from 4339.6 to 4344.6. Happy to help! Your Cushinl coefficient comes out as 0.0000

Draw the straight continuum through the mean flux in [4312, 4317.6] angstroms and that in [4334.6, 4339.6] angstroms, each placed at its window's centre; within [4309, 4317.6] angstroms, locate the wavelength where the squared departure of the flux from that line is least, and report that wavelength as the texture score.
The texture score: 4317.15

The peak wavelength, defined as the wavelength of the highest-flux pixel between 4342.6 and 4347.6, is 4347.07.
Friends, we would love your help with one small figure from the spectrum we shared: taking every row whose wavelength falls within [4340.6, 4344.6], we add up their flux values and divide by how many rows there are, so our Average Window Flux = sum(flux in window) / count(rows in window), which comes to 16.8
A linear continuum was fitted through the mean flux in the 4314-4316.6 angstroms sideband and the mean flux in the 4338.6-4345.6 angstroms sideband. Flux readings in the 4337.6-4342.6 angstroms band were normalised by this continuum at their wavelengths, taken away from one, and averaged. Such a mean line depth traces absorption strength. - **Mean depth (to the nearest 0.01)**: -0.01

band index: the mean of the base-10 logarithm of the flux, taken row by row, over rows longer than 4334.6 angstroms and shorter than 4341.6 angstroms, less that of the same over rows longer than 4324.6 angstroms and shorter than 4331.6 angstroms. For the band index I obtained 0.034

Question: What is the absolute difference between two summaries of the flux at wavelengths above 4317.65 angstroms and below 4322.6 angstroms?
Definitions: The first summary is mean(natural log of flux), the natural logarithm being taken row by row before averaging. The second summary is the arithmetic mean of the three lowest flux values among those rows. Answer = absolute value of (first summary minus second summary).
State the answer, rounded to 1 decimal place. 10.7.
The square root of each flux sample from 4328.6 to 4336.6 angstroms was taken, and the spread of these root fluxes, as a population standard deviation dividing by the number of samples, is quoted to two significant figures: 0.12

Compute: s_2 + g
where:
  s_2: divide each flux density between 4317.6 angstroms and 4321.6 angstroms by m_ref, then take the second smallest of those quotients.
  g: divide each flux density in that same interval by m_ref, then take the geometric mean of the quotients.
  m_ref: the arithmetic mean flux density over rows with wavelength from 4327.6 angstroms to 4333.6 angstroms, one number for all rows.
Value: 1.81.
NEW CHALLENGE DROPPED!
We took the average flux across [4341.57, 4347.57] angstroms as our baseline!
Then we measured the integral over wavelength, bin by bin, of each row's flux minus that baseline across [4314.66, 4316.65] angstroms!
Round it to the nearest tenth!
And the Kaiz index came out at -3.9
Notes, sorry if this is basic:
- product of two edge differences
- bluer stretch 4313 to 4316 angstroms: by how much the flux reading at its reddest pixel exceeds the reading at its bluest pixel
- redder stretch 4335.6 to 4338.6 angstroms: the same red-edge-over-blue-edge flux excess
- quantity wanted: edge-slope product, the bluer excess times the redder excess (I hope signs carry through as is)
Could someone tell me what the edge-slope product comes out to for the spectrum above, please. 1.5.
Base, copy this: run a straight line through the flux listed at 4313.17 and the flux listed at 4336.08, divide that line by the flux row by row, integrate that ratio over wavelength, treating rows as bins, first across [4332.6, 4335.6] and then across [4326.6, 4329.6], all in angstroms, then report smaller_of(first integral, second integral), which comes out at 2.85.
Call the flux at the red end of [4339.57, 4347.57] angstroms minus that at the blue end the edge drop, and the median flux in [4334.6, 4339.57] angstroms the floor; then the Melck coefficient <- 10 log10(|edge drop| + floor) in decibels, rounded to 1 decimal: 12.7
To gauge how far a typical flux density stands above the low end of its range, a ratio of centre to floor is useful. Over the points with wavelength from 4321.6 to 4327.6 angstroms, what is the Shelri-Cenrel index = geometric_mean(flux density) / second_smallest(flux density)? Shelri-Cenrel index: 1.00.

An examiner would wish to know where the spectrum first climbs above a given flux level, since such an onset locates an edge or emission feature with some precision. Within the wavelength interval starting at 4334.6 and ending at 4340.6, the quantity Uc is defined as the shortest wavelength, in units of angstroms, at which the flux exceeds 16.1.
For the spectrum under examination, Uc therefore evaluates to 4335.08 angstroms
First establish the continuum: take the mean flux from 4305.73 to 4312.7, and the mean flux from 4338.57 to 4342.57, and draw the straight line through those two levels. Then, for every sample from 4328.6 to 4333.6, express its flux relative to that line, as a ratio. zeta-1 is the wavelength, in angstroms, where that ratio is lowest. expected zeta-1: 4329.09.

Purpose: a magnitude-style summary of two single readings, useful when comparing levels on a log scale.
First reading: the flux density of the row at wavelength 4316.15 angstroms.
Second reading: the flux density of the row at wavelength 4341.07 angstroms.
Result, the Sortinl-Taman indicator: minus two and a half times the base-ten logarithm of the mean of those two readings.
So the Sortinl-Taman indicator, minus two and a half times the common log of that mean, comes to -3.00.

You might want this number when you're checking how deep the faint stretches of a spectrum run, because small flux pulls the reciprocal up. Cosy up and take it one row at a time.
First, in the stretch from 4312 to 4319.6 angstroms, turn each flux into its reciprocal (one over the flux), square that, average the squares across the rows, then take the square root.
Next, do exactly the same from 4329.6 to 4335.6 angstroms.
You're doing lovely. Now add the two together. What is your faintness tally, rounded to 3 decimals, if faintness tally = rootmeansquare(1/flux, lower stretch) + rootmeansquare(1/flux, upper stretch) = 0.125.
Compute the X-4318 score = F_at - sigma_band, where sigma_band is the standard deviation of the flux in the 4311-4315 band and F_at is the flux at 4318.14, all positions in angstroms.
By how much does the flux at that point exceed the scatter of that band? 14.5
